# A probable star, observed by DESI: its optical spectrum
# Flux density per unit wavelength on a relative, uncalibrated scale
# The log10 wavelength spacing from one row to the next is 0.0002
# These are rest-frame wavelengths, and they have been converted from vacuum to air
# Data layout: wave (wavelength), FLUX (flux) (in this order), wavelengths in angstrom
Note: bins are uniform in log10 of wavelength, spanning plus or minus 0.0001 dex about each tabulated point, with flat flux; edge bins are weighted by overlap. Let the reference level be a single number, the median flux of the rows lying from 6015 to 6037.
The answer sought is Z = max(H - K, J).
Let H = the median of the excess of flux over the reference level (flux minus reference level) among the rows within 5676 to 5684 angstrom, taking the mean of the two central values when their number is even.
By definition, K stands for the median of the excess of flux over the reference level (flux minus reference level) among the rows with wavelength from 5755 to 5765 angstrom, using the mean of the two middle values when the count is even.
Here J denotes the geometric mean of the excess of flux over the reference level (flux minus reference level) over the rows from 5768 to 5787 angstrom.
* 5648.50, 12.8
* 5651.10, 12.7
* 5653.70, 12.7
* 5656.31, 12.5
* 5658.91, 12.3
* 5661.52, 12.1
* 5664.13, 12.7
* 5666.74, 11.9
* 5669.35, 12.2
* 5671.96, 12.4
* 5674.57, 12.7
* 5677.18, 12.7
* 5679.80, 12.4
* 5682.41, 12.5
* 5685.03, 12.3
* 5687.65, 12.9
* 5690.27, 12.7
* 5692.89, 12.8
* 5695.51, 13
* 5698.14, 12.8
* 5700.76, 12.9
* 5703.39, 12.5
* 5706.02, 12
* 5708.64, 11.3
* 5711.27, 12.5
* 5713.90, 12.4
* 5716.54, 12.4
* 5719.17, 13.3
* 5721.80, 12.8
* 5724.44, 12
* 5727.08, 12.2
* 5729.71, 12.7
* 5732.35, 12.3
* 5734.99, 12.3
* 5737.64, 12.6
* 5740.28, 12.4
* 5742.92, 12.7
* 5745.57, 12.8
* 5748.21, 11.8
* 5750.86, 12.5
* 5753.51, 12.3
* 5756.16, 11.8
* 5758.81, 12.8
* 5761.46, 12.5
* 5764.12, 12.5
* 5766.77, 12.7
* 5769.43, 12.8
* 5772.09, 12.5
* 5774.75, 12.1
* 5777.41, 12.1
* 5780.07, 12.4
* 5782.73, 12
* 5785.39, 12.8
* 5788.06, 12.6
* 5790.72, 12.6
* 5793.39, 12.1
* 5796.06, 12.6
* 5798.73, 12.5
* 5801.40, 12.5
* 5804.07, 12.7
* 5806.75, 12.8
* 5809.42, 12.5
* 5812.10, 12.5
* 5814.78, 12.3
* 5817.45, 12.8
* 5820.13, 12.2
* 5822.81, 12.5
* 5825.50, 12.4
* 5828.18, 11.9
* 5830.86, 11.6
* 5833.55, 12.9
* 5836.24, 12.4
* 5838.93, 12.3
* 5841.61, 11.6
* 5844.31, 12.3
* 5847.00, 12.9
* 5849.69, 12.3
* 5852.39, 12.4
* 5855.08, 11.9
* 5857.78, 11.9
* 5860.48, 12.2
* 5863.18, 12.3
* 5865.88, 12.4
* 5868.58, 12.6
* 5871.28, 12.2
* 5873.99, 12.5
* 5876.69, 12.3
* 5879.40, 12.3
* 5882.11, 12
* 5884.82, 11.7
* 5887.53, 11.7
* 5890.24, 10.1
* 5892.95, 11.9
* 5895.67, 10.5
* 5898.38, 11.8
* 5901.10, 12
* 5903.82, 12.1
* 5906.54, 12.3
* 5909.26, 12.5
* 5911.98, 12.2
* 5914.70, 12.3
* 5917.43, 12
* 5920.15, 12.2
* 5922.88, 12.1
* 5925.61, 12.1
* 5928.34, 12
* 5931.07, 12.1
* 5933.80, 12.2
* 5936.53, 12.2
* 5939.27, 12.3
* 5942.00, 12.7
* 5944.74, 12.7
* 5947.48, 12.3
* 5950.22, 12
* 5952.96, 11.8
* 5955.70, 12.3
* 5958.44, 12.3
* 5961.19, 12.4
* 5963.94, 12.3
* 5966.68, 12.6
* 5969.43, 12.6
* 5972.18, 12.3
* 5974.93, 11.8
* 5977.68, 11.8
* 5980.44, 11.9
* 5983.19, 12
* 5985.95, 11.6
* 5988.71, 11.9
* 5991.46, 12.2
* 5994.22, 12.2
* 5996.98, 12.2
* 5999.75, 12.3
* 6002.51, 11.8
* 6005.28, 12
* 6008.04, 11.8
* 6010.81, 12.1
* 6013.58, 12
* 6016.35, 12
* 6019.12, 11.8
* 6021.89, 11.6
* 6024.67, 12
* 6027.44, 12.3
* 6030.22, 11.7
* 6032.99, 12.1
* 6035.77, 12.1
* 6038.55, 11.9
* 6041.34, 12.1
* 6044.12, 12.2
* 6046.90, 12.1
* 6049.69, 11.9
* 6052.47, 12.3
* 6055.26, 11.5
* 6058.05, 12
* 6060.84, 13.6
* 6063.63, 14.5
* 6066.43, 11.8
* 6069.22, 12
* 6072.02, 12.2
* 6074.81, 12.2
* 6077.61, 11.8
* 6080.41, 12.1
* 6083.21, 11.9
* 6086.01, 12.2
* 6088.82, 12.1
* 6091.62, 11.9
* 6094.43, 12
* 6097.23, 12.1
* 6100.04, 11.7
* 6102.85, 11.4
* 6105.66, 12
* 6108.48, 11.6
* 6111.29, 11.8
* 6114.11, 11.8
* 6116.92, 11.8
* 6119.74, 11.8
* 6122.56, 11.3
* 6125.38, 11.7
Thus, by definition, 0.00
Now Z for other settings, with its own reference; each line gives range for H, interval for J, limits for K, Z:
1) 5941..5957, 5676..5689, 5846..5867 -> 0.52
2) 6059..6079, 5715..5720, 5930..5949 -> 0.72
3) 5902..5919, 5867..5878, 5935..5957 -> 0.37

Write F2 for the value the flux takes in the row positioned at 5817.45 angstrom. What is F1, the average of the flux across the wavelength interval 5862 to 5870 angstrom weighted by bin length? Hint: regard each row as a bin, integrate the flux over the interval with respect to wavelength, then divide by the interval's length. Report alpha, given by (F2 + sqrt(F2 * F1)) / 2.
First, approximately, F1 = 12.4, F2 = 12.8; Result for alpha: 12.7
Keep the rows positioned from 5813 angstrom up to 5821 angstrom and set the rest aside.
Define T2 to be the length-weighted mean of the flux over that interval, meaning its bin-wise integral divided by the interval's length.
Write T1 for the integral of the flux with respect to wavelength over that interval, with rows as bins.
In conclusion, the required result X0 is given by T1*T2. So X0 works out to 1242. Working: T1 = 100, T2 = 12.5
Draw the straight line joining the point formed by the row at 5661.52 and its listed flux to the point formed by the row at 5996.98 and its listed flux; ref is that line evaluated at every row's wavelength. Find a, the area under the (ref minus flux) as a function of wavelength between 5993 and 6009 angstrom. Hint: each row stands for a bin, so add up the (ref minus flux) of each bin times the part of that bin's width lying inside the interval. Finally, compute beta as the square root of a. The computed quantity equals 1.5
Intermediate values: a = 2.3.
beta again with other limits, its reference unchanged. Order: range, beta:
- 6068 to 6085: 1.8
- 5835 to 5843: 0.7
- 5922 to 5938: 1.0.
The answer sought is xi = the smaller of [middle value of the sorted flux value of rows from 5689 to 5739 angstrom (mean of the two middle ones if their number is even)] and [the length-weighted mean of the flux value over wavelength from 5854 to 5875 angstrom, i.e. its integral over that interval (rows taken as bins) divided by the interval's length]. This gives 12.2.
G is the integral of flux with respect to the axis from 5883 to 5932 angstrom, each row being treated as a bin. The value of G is 581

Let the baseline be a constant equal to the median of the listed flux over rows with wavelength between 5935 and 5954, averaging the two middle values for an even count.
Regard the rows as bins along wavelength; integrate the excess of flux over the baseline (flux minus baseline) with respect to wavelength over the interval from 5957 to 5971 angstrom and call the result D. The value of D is 1.9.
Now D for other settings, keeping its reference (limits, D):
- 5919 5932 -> -2.6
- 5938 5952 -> 1.2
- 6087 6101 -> -4.5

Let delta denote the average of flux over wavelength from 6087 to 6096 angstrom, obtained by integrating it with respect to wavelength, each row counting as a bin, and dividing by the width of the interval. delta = 12.0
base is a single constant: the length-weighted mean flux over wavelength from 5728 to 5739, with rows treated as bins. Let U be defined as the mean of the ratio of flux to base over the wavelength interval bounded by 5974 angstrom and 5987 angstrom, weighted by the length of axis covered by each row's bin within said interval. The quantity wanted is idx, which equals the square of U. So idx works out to 0.90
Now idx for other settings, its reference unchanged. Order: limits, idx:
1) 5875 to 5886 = 0.94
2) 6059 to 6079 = 1.02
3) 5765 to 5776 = 1.01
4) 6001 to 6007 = 0.91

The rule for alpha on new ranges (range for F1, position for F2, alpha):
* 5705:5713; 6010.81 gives 12.1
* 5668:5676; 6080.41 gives 12.2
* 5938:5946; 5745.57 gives 12.7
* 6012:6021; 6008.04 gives 11.8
